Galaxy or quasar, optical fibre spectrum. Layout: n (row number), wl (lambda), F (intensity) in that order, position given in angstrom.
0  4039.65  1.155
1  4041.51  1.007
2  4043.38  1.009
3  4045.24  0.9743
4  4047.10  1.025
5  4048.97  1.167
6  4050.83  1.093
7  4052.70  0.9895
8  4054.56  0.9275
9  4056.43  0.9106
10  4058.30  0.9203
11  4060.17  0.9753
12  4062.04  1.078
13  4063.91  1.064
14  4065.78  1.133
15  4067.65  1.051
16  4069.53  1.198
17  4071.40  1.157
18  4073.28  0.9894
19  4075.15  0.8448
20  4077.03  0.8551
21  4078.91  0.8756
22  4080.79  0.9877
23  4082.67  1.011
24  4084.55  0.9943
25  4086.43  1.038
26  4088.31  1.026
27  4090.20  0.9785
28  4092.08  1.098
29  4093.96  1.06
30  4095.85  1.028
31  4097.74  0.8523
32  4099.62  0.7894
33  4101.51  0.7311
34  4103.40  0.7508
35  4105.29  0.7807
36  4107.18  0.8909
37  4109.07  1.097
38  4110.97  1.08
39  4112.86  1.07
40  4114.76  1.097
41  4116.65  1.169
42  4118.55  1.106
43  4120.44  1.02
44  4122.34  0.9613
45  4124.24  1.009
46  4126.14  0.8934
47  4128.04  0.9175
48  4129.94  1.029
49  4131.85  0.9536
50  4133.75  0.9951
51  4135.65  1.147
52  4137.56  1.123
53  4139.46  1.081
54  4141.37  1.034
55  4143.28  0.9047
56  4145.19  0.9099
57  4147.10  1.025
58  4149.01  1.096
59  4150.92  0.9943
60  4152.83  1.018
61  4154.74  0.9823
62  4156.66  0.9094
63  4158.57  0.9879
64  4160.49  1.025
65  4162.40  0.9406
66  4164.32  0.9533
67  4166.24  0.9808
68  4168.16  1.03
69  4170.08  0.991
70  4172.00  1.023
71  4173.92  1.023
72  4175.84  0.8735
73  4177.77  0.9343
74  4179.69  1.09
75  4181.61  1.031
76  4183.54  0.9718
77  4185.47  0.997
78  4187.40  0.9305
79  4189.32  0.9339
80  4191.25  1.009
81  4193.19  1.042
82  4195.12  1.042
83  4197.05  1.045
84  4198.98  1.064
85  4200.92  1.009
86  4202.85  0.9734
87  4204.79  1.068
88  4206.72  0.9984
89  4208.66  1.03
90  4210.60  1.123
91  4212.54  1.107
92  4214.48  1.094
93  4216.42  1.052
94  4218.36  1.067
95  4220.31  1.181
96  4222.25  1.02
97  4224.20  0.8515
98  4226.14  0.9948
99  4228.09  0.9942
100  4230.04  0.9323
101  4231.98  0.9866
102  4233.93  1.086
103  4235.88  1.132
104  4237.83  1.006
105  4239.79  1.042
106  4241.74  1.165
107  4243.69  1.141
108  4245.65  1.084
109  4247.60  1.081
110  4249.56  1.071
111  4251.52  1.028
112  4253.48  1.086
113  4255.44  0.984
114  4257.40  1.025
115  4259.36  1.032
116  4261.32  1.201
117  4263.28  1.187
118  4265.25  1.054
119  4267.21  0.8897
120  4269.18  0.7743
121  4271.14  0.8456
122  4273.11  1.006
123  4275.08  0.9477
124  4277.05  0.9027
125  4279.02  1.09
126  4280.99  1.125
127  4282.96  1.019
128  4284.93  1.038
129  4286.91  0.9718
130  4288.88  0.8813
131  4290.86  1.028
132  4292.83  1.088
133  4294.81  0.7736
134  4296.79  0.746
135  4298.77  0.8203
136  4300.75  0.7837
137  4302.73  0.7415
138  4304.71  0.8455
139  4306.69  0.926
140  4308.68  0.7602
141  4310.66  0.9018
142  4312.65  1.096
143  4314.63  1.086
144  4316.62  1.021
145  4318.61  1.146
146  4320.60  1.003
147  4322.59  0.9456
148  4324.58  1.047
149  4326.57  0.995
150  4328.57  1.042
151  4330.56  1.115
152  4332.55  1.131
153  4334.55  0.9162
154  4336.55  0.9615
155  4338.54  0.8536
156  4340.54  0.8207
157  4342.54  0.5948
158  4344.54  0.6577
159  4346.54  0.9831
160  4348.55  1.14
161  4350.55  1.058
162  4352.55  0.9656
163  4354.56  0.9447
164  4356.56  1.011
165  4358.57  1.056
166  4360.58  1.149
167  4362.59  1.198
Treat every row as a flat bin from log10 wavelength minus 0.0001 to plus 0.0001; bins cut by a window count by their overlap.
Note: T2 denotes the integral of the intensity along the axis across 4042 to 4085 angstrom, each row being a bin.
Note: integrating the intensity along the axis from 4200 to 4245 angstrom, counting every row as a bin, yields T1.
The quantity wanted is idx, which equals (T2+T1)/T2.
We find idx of 2.08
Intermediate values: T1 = 47.1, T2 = 43.4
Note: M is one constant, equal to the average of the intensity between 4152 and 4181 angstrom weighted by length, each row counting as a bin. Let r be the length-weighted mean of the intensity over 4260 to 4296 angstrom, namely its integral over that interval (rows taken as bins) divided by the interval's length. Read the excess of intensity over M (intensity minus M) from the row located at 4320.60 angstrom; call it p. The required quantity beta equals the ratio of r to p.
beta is 54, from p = 0.02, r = 0.99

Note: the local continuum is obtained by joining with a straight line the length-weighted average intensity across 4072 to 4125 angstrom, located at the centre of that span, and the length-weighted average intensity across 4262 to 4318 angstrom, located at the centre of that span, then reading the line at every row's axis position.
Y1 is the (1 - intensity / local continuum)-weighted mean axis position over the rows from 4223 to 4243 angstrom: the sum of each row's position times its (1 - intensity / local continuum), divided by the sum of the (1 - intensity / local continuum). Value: 4238.7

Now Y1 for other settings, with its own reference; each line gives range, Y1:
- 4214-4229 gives 4218.5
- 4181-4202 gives 4194.0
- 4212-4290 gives 4244.4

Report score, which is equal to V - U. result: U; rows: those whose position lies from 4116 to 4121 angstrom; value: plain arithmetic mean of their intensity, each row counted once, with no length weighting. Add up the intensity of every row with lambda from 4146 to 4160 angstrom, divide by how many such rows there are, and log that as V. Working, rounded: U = 1.10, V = 1.00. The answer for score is -0.10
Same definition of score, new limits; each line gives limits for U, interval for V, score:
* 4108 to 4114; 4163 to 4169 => -0.09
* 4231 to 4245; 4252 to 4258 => -0.05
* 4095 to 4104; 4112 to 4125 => 0.23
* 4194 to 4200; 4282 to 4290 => -0.07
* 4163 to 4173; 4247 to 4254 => 0.07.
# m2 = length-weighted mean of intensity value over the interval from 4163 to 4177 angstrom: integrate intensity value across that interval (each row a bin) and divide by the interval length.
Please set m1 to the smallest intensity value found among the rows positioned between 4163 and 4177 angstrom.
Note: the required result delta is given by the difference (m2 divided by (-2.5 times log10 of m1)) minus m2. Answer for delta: 5.7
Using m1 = 0.8735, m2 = 0.98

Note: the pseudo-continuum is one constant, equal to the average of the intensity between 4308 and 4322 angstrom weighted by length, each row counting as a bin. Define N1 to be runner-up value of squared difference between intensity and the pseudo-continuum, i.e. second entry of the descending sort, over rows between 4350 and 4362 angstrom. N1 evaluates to 0.004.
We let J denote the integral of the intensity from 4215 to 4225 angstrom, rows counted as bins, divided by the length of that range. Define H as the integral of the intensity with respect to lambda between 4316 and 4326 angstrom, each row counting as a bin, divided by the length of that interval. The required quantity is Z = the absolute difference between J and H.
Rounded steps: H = 1.03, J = 1.04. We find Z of 0.008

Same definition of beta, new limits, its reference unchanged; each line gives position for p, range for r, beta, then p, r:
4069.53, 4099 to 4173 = 5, 0.21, 0.99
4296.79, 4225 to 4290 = -4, -0.24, 1.02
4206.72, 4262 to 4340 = 71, 0.01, 0.96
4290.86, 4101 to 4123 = 23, 0.04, 0.98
